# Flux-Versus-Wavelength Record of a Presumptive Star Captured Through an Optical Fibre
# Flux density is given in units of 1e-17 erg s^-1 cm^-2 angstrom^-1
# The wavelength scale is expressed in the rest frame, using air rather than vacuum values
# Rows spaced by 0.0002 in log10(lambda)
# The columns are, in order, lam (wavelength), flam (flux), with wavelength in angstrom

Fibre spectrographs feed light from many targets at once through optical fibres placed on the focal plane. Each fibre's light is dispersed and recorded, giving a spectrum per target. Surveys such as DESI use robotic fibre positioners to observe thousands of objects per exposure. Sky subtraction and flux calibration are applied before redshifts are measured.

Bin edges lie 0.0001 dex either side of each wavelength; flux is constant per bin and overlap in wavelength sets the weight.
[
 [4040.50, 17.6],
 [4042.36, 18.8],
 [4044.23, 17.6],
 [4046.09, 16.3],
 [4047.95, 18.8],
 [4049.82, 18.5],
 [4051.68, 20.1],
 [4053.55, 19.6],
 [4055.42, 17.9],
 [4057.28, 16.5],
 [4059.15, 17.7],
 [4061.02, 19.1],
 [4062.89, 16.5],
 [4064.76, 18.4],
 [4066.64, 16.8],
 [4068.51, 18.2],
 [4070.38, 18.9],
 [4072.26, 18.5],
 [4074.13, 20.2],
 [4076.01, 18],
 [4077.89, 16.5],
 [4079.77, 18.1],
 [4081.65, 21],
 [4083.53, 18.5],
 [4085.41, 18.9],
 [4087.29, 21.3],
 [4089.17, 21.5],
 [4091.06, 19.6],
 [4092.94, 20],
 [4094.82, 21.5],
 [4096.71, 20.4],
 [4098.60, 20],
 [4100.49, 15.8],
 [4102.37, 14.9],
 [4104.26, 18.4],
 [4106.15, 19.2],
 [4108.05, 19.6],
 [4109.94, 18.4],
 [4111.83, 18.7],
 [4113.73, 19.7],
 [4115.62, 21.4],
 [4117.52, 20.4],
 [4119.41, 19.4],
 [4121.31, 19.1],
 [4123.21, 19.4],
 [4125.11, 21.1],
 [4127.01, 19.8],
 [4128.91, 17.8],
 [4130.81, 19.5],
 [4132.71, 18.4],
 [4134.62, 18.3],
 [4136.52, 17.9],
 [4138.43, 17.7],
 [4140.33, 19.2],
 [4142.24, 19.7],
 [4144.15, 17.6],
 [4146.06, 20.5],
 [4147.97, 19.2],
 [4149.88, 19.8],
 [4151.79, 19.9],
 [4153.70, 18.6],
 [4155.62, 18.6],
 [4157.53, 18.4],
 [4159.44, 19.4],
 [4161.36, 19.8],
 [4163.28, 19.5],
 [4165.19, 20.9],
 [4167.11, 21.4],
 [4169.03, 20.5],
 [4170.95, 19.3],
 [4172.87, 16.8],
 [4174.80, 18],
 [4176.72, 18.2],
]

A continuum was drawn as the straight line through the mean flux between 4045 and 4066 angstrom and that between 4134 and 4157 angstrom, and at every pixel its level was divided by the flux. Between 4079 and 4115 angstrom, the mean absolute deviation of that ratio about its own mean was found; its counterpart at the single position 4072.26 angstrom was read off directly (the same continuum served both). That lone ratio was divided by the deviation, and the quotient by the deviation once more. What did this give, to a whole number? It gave 208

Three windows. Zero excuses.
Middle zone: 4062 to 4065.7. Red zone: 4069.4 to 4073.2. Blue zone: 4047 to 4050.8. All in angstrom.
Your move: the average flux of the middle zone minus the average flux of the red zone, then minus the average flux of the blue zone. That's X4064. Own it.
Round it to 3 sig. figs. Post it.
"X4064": -19.9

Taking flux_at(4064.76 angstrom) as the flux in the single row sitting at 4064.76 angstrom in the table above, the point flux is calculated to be 18.4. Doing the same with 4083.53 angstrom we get 18.5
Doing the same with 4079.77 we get 18.1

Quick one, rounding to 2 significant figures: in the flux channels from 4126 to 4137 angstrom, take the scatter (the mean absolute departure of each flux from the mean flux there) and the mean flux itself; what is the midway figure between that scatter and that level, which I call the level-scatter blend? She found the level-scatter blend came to 9.7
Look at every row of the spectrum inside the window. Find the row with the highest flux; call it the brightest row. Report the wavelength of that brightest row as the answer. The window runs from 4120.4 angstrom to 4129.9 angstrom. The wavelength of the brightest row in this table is 4125.11 angstrom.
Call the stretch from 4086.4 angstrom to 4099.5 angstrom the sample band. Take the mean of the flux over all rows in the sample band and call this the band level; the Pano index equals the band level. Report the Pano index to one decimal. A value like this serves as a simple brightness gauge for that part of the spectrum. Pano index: 20.6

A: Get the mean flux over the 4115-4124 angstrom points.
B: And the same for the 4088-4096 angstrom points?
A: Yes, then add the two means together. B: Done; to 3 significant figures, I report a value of 40.6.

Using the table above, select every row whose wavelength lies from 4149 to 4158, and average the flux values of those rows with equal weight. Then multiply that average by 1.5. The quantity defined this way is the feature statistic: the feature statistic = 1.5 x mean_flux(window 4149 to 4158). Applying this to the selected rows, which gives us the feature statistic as 28.6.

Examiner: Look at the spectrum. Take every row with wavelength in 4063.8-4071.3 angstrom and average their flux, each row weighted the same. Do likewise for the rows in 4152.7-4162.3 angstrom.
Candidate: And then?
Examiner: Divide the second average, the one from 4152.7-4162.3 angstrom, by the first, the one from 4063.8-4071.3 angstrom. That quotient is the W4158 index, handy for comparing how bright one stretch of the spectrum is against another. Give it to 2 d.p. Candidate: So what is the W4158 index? 1.05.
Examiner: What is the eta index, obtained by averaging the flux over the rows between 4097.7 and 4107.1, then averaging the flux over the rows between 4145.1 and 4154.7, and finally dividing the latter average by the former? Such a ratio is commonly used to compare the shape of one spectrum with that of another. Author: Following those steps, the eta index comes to 1.11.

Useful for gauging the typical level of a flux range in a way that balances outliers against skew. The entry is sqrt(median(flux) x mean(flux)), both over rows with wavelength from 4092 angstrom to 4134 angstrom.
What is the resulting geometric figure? 19.3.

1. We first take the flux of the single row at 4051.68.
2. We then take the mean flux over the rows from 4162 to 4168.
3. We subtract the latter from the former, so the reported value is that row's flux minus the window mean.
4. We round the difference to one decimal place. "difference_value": -0.5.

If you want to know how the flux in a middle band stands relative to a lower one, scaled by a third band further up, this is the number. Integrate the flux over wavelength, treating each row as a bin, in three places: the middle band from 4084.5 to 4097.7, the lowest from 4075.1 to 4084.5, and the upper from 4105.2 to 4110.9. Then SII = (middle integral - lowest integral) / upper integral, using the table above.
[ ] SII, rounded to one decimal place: 0.9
